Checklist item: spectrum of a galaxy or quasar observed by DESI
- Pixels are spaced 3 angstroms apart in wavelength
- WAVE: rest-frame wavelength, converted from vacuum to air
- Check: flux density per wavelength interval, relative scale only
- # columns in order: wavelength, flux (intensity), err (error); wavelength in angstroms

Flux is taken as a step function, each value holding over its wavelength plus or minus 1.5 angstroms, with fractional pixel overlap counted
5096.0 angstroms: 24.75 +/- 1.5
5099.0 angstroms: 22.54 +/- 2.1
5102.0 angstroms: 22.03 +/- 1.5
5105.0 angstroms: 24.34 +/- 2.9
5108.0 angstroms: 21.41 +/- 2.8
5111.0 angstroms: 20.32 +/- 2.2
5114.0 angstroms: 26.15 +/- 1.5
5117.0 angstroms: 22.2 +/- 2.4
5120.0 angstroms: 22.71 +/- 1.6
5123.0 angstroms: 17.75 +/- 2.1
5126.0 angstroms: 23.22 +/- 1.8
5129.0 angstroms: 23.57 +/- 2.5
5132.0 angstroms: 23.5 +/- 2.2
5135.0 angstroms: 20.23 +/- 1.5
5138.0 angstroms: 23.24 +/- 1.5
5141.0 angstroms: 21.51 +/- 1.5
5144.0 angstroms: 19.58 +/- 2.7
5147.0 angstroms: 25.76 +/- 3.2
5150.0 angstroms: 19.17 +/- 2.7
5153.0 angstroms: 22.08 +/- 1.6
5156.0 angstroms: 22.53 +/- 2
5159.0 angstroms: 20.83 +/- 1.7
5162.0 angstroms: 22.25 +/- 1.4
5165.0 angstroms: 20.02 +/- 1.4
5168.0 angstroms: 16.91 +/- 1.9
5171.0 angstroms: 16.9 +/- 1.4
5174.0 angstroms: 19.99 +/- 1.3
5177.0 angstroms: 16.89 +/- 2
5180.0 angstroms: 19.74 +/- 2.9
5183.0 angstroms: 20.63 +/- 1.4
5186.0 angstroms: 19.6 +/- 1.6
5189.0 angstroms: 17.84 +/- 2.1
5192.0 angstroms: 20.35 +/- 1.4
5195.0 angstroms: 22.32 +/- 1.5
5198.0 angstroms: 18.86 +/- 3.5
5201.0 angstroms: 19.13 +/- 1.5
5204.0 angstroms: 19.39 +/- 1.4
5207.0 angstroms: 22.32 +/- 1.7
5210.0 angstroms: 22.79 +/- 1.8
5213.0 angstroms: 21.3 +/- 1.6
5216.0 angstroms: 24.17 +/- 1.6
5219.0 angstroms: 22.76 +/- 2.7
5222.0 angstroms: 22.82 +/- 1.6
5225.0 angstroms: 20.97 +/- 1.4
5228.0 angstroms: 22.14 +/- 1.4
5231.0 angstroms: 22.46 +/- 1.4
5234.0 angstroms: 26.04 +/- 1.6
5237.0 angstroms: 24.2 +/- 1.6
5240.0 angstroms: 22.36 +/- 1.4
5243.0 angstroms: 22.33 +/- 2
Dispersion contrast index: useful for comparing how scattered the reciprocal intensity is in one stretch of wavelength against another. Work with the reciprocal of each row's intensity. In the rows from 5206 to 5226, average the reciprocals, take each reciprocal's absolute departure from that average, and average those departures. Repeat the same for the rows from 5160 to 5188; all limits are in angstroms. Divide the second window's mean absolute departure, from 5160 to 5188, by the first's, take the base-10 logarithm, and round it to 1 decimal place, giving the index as 0.4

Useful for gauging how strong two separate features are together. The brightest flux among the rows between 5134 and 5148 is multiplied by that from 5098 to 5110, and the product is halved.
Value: 313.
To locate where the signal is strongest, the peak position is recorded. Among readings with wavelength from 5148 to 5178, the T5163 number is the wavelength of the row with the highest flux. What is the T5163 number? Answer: 5156.0 angstroms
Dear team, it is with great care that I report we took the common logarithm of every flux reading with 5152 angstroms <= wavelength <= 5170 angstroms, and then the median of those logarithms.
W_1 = 1.33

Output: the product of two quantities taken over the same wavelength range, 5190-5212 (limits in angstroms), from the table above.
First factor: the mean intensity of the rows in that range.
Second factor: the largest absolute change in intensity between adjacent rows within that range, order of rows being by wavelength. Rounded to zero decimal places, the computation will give 72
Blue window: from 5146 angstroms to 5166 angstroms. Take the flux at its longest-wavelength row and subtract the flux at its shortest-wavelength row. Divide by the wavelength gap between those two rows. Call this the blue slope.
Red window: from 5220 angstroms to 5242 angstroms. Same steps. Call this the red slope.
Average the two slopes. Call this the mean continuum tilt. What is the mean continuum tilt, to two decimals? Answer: -0.17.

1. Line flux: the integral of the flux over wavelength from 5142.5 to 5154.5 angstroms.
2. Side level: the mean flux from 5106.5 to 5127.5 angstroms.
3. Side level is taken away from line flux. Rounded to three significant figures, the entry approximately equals 238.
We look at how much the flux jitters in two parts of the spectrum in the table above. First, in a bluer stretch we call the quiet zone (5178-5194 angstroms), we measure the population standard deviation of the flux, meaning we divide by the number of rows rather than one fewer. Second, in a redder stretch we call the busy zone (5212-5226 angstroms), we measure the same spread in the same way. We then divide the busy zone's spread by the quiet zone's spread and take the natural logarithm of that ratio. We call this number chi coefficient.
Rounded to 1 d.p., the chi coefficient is 0.2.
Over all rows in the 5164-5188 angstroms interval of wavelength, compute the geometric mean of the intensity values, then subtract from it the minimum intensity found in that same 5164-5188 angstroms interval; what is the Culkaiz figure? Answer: 1.9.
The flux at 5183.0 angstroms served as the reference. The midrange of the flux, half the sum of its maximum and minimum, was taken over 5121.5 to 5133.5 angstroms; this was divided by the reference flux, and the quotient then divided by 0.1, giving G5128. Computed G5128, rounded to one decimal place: 10.0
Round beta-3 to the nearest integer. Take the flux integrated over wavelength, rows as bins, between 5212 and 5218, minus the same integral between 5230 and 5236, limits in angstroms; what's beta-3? -9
